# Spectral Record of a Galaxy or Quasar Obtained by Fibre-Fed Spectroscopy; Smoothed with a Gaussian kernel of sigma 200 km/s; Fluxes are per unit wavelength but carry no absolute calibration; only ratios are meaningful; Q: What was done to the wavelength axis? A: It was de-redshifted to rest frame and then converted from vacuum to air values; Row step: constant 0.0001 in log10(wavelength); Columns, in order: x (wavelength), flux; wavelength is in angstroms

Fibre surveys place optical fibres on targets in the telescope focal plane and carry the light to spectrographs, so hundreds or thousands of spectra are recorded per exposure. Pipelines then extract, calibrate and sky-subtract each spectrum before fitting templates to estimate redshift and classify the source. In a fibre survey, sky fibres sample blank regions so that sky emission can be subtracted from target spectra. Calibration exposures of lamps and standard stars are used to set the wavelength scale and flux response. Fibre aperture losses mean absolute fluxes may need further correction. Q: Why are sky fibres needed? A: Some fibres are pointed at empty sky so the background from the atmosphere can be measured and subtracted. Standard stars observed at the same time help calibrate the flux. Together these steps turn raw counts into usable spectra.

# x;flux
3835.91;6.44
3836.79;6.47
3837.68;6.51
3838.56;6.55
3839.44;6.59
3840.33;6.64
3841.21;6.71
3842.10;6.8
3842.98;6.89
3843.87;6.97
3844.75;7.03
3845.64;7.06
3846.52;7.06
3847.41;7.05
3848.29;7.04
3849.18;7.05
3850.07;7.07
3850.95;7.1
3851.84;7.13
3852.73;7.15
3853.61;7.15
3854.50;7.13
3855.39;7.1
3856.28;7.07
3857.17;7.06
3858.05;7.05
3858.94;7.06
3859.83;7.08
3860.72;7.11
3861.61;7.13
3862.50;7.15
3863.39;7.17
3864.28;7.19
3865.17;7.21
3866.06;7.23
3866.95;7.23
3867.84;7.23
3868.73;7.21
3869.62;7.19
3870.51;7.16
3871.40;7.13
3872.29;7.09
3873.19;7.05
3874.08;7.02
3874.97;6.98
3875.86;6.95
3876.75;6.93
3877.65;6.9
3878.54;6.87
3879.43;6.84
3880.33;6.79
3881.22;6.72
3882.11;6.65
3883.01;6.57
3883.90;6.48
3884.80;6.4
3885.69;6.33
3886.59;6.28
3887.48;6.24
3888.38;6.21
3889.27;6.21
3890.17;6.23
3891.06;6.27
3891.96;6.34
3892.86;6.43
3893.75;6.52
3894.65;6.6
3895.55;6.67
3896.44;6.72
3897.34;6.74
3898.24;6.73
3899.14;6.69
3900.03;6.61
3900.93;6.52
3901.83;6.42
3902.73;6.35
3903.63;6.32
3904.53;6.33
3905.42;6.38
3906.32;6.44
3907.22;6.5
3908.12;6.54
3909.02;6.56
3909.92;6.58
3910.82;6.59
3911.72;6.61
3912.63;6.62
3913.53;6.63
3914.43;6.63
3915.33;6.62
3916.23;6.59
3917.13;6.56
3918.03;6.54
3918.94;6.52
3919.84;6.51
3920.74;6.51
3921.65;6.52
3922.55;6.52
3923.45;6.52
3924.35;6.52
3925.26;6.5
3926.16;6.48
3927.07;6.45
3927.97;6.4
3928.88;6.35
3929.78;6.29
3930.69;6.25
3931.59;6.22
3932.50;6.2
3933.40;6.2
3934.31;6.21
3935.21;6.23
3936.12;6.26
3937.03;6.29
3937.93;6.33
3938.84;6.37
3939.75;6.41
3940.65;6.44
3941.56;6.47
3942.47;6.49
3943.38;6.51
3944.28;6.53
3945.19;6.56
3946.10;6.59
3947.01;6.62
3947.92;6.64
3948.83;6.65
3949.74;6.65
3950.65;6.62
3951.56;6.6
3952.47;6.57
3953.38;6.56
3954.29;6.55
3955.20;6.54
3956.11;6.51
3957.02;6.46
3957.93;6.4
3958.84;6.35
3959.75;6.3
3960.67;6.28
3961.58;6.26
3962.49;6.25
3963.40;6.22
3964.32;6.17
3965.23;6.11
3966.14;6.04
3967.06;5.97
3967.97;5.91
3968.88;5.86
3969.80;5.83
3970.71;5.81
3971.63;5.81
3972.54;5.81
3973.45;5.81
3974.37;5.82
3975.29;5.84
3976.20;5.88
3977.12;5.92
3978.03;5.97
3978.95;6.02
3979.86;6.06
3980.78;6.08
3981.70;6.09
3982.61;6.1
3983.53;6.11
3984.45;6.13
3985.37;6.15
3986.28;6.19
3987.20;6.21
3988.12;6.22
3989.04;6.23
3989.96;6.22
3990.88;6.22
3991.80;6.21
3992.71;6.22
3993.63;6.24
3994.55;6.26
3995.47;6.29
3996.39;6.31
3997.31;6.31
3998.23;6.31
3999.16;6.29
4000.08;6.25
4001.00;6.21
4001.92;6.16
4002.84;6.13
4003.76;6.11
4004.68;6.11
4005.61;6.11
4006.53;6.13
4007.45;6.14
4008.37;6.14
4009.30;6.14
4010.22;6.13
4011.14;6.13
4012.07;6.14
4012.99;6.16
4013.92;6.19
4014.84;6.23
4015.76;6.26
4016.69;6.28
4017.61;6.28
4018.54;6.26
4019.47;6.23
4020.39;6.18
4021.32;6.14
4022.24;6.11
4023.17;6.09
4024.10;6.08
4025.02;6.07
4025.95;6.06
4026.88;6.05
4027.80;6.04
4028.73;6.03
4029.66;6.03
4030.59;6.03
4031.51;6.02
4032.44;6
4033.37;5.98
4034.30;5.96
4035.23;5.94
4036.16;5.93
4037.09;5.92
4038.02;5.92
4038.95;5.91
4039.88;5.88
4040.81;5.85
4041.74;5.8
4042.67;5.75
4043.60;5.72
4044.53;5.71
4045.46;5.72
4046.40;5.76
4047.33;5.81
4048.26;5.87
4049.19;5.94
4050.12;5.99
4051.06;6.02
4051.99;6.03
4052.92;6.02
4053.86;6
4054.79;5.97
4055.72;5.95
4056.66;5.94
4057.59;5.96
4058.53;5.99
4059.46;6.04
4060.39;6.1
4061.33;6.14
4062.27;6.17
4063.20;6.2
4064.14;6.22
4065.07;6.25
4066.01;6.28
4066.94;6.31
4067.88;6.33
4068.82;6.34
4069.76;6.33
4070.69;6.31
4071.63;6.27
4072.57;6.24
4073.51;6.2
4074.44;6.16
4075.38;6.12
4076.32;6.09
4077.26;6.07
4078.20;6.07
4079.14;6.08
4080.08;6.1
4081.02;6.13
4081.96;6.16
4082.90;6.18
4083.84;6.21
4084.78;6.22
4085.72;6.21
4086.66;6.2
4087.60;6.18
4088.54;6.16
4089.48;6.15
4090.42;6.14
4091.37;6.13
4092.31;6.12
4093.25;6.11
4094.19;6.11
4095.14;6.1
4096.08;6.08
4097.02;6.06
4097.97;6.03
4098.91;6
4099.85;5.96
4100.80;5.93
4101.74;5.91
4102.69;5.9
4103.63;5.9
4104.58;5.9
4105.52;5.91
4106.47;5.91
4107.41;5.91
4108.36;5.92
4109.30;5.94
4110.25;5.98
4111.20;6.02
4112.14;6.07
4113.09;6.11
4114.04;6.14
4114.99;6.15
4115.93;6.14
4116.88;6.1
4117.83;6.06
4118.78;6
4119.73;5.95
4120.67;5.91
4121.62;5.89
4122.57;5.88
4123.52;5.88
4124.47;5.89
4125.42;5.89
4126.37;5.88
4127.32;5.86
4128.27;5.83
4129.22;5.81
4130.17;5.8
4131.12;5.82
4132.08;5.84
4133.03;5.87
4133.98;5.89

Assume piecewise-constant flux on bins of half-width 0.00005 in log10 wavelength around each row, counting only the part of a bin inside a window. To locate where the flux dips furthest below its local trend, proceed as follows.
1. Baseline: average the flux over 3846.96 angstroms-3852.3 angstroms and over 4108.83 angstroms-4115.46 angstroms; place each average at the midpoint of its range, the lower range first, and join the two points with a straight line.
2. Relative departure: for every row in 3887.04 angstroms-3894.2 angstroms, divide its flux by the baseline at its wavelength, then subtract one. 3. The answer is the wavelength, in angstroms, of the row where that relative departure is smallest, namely 3888.38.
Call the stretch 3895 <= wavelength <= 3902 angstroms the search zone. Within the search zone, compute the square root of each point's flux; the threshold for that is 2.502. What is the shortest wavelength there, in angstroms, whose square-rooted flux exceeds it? 3895.55 angstroms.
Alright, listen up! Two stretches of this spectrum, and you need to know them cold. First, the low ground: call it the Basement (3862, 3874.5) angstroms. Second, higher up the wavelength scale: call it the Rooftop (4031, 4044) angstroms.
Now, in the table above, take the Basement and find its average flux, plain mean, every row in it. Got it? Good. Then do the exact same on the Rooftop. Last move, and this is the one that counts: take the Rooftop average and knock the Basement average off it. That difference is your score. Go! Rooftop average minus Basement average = -1.3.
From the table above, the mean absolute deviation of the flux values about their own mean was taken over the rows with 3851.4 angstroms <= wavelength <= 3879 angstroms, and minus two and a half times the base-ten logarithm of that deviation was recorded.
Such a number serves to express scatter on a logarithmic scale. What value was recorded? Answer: 2.8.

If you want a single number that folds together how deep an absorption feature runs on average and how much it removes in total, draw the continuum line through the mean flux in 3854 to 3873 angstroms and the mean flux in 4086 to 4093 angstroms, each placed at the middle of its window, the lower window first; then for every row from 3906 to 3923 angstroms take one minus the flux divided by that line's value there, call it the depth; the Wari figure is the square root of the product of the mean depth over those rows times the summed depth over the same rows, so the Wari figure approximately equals 0.23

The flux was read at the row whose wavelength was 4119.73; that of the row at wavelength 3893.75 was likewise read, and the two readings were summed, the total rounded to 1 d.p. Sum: 12.5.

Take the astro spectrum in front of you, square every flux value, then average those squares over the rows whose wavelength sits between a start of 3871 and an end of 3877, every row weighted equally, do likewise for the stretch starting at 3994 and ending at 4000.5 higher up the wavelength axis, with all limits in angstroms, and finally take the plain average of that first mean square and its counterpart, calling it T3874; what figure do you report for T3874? 44.4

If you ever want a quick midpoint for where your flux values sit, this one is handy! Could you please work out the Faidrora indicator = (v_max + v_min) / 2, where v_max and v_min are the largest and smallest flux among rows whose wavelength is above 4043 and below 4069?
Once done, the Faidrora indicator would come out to 6.0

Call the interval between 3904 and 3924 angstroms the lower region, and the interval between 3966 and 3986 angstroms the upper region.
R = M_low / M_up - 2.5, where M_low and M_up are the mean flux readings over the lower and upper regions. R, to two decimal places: -1.40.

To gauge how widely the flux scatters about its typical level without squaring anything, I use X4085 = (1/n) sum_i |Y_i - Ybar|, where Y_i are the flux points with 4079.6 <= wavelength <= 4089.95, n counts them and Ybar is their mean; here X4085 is 0.030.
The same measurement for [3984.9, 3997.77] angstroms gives 0.034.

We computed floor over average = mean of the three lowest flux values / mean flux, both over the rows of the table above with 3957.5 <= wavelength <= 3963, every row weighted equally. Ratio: 0.993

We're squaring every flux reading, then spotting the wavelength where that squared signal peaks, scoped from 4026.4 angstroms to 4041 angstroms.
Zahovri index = 4026.88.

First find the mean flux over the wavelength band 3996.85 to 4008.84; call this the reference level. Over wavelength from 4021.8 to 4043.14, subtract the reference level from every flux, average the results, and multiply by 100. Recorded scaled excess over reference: -21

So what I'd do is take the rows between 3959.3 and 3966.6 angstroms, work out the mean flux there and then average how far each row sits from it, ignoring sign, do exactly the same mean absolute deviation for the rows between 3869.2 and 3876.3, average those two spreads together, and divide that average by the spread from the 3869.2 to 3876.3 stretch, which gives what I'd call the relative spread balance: 1.0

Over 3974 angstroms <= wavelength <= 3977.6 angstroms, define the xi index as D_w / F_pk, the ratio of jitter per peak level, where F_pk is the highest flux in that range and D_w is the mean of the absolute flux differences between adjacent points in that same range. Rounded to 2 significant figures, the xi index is 0.0056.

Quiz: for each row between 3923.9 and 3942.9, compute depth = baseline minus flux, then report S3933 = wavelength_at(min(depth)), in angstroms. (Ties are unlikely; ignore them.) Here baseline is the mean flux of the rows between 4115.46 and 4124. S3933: 3924.35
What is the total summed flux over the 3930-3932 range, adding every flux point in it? 12.5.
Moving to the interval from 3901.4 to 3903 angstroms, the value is 12.8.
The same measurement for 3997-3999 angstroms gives 12.6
